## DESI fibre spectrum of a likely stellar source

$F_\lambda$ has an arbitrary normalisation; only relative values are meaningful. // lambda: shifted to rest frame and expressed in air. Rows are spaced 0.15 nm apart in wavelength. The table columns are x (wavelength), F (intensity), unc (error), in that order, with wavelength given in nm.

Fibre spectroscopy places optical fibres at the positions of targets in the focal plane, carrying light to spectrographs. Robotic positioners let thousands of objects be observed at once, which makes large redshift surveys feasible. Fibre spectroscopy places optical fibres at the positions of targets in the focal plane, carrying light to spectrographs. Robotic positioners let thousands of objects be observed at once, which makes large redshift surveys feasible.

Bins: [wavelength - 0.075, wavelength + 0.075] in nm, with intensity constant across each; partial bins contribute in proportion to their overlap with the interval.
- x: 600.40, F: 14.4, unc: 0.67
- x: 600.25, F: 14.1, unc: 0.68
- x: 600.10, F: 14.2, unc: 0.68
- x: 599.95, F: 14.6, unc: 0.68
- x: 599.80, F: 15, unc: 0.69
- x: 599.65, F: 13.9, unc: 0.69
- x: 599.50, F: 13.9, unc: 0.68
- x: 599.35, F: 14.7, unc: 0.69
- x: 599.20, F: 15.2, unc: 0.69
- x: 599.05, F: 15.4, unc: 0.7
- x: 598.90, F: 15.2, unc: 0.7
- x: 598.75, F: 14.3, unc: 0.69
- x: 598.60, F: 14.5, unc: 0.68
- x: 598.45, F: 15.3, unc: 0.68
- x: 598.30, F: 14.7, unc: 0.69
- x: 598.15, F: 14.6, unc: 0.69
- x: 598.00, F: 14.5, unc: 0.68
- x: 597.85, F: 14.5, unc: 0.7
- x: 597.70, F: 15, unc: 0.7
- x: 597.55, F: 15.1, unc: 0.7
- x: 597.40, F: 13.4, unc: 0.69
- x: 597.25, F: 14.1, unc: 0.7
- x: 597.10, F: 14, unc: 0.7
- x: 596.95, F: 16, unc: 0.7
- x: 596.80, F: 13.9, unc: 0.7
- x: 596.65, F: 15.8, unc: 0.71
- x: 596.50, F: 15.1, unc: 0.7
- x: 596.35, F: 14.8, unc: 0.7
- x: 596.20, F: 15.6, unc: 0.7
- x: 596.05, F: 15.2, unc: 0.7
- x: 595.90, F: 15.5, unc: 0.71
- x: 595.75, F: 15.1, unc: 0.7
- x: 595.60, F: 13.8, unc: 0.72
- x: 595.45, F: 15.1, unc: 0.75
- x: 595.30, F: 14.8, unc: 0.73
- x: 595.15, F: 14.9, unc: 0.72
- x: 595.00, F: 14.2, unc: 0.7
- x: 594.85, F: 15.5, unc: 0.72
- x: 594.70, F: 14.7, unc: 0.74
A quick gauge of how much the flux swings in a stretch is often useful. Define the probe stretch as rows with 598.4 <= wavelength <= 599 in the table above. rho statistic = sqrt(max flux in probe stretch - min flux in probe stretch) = 1.00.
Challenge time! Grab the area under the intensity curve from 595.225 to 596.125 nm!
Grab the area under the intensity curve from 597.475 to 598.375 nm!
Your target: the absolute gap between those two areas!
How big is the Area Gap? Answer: 0.2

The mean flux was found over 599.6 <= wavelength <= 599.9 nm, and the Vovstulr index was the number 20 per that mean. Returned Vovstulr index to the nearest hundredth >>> 1.38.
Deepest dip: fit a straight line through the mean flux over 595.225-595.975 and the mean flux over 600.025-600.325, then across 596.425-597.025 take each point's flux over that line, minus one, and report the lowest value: -0.053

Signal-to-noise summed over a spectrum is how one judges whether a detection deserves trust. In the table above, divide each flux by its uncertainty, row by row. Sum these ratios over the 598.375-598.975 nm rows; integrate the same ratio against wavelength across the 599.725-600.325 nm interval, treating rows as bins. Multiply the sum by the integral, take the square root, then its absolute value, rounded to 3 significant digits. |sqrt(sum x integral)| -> 33.1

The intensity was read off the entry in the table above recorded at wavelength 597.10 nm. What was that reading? 14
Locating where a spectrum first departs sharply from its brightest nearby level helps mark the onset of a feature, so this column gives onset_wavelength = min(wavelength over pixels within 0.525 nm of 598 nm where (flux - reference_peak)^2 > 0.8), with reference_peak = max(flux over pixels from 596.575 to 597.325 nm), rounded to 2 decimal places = 597.55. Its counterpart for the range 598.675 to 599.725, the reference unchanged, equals 598.75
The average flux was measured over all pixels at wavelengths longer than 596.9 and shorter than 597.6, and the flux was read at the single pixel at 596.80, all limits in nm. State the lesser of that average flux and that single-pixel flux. 13.9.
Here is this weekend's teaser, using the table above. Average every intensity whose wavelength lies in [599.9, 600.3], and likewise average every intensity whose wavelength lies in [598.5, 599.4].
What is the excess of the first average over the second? -0.6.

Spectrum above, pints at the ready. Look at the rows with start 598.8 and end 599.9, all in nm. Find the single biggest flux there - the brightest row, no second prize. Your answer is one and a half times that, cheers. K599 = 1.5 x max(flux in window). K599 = 23.1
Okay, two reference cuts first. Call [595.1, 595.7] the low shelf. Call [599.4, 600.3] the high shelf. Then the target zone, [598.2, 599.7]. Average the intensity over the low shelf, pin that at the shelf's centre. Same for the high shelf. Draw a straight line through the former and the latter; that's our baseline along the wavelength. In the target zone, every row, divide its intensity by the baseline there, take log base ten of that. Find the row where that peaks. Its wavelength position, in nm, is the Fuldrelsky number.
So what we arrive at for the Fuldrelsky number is 599.05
